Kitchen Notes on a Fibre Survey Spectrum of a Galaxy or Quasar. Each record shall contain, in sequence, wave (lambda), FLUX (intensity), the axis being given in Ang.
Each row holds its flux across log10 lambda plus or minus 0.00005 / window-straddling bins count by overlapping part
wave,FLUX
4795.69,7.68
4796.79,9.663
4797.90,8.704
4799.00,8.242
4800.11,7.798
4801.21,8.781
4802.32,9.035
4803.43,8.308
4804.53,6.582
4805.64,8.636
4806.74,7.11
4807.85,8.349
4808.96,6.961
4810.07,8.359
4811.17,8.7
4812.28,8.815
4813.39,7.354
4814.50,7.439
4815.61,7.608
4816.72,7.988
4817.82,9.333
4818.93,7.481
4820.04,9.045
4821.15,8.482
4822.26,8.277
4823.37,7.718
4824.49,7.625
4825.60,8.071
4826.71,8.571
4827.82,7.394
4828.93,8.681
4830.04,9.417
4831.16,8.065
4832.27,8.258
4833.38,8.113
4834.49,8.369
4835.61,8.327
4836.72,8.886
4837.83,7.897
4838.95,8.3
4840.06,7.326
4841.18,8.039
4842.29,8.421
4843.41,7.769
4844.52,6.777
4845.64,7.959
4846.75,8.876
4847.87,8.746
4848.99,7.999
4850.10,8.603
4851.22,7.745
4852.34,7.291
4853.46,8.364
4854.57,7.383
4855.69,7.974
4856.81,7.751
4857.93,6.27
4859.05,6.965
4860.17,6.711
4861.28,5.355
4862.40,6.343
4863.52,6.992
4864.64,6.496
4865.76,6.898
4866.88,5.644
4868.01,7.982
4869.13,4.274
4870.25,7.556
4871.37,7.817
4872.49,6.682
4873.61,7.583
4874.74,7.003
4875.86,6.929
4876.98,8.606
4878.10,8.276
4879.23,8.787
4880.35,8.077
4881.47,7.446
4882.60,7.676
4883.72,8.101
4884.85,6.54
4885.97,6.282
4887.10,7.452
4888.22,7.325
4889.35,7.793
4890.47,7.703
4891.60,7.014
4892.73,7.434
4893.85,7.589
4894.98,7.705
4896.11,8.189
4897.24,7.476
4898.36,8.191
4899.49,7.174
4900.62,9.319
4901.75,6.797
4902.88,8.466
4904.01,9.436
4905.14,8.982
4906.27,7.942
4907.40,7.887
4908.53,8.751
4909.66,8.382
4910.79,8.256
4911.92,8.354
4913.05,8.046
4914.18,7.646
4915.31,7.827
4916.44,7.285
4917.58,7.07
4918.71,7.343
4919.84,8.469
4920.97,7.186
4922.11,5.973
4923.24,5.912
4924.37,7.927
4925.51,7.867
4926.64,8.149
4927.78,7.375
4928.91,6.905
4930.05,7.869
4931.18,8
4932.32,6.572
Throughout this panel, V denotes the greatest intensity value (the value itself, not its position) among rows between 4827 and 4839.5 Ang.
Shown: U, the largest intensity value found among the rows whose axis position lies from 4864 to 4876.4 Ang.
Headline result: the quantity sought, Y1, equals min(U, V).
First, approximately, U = 7.982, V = 9.417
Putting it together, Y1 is 8.0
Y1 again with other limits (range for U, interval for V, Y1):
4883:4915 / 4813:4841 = 9.4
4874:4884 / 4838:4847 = 8.8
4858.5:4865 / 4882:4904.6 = 7.0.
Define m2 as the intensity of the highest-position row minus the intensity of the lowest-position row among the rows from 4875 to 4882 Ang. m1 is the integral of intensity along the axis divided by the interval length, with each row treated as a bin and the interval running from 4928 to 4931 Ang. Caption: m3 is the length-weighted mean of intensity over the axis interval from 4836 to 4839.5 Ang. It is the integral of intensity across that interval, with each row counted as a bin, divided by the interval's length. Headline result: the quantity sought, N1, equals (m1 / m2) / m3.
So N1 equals 1.7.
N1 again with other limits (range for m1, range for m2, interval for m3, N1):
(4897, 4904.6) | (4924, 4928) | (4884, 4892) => -2.1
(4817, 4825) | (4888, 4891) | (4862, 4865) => 3.3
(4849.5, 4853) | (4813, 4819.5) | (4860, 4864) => 9.8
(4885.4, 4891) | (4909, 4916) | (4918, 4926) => -1.8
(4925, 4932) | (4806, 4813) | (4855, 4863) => 0.7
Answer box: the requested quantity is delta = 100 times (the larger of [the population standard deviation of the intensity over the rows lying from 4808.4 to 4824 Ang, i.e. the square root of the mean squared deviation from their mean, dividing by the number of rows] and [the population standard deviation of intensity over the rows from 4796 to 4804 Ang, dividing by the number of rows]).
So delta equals 69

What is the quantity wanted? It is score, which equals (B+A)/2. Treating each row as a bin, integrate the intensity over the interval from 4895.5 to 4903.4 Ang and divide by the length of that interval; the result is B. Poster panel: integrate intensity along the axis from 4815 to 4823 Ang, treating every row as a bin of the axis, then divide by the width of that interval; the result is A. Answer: 8.12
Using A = 8.3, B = 7.94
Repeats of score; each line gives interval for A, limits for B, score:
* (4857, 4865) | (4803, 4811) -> 7.16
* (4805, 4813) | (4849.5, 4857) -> 7.99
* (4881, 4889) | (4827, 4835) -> 7.80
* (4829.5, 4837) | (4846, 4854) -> 8.35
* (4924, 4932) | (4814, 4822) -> 7.95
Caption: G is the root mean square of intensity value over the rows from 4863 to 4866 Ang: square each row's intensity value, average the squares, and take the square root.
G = 6.80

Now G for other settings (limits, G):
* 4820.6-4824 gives 8.17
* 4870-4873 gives 7.37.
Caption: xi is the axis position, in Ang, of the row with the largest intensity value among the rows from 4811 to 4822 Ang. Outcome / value 4817.82 Ang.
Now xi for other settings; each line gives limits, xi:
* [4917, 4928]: 4919.84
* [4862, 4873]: 4868.01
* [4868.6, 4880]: 4879.23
